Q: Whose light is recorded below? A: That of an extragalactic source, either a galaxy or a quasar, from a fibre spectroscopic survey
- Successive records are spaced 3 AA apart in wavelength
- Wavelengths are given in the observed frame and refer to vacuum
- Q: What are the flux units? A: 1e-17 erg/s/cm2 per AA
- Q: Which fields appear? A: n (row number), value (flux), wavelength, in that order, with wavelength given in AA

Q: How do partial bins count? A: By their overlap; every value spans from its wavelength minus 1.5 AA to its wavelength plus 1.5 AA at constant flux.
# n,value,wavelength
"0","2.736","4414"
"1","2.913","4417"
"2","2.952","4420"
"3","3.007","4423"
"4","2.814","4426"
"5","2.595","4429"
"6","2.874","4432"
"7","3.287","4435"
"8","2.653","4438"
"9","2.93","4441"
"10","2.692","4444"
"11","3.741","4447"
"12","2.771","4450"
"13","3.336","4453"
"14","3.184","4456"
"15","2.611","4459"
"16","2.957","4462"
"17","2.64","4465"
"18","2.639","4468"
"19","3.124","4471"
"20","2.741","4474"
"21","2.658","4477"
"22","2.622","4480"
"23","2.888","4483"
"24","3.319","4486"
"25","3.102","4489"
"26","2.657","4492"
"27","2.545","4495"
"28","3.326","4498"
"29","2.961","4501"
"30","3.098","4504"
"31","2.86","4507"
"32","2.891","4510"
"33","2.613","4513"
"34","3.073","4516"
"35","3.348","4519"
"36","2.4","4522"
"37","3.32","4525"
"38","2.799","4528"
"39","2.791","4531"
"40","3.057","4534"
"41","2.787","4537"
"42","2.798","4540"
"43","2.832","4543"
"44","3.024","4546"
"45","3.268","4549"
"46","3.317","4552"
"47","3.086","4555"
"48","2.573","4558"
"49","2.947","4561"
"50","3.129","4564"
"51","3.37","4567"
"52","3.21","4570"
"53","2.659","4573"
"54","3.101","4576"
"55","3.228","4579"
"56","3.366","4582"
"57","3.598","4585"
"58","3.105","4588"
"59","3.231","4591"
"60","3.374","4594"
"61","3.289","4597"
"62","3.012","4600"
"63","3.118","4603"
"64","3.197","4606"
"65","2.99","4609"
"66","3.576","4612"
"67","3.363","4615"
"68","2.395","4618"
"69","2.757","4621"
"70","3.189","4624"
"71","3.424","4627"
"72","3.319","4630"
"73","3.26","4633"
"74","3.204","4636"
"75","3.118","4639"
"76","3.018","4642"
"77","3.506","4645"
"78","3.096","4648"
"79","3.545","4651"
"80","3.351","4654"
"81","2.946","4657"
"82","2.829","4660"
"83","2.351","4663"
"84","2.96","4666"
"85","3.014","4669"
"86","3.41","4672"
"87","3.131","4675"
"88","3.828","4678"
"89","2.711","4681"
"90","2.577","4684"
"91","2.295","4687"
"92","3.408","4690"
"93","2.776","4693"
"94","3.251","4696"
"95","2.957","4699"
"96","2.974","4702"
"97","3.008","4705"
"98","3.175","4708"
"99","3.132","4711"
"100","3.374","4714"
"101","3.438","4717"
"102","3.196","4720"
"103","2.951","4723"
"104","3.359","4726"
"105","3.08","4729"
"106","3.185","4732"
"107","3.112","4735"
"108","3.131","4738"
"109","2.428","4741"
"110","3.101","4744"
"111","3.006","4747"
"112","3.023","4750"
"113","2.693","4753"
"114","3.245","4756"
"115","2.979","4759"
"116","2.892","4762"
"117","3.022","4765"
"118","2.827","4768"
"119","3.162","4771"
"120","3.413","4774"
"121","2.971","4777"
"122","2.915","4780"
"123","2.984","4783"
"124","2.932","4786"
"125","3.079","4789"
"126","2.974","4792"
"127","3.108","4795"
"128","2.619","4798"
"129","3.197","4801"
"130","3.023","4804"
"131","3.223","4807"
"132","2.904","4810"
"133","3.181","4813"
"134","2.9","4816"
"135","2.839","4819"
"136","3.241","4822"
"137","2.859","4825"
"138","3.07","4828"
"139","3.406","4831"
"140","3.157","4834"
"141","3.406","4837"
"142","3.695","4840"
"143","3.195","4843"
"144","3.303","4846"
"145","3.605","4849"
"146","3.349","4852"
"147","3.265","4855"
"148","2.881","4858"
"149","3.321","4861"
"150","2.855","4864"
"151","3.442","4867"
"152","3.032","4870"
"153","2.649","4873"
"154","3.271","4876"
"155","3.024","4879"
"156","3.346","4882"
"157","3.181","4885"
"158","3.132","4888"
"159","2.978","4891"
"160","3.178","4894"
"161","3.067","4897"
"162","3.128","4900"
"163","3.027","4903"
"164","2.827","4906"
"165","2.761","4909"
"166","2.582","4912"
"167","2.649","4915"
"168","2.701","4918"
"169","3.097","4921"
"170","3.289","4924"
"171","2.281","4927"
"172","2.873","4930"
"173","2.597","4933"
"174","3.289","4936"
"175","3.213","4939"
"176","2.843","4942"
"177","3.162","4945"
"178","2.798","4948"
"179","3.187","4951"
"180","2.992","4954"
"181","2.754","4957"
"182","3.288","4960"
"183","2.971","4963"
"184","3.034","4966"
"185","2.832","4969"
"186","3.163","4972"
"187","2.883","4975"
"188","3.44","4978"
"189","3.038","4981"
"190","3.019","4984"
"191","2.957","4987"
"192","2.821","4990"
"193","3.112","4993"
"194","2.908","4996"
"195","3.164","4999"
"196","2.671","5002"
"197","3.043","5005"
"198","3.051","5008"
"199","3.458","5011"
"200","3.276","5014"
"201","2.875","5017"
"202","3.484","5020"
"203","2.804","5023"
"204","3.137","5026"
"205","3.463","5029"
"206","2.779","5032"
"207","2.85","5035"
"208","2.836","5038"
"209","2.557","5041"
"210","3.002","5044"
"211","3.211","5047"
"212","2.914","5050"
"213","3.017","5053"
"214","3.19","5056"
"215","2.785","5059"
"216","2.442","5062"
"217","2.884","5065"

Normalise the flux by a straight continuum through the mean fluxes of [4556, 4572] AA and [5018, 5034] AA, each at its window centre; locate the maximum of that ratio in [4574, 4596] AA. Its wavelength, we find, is 4585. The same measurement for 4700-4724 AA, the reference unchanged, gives 4717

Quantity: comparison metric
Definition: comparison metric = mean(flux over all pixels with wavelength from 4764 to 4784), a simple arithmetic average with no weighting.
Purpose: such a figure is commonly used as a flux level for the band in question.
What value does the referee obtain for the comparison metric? 3.04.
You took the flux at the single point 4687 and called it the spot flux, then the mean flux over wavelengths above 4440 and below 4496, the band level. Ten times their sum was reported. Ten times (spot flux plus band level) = 52.0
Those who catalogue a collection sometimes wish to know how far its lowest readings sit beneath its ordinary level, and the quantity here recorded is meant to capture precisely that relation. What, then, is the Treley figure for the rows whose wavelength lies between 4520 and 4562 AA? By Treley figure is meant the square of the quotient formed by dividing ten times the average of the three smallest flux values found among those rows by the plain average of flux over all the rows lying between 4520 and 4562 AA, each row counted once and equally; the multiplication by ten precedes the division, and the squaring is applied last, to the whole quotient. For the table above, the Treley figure 78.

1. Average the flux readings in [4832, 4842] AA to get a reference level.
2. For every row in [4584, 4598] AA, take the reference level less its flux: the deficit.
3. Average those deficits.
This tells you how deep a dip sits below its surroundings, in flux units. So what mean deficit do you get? 0.10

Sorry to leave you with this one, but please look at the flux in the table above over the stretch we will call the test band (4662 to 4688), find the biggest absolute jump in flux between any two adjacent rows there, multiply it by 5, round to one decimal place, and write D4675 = 5.6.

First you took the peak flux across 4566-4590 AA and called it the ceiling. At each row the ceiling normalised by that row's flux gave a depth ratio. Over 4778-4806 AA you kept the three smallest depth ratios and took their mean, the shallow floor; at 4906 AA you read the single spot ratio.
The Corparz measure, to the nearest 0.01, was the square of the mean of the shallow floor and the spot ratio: 1.47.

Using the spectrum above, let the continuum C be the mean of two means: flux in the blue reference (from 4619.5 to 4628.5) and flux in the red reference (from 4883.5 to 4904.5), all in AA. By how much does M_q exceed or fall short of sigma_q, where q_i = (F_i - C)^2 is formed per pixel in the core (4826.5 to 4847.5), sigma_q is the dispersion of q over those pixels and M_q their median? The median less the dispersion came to -0.08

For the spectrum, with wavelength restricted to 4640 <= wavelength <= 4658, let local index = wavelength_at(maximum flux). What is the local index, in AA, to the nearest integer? 4651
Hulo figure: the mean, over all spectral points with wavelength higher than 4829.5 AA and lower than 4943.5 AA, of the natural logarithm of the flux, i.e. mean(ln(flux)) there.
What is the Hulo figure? 1.12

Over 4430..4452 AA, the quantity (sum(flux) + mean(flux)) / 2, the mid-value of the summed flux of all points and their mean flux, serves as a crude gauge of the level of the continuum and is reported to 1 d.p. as 12.0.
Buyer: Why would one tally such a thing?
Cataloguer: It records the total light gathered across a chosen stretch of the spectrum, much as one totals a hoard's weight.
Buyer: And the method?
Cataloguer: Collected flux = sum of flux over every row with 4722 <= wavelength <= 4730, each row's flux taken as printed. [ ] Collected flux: 9.4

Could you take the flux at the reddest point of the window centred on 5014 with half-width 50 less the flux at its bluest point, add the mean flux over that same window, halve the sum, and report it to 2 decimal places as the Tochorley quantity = 1.21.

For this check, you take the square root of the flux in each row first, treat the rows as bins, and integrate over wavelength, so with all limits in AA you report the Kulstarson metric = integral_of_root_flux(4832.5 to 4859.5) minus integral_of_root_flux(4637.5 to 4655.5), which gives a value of 17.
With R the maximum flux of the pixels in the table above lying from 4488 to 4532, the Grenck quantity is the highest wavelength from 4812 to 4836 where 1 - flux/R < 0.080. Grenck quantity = 4834 AA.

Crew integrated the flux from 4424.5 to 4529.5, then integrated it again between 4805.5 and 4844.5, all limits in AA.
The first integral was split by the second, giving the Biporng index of 2.5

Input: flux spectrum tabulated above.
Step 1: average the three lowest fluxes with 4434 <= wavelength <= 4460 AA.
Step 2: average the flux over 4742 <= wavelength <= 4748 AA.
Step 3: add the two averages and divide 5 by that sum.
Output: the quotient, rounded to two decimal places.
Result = 0.88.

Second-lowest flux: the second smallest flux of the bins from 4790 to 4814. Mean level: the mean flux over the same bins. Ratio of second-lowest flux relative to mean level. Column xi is 0.96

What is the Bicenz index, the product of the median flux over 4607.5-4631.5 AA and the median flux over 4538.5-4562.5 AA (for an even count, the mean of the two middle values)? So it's 9.7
